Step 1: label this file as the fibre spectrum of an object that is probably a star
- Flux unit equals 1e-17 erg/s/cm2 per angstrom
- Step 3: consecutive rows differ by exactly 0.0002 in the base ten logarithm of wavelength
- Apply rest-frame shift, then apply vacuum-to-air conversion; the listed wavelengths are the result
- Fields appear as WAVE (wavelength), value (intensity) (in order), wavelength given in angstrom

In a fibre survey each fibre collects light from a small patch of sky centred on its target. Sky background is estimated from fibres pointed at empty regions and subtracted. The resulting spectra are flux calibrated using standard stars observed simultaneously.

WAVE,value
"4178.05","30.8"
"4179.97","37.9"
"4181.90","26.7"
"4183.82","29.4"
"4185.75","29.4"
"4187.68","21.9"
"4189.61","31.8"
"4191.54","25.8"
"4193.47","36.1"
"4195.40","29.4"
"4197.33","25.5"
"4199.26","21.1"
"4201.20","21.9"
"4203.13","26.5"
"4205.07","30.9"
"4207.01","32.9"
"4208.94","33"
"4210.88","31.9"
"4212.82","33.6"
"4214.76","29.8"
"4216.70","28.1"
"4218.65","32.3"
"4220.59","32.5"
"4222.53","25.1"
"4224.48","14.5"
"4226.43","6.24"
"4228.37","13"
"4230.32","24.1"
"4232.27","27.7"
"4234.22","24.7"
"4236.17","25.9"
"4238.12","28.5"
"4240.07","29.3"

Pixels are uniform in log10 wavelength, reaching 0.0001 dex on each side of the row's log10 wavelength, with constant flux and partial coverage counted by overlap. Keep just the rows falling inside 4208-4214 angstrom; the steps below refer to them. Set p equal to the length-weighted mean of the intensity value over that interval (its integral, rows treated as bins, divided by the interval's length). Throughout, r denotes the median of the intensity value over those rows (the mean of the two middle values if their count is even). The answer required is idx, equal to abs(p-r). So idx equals 0.3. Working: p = 32.7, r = 33.0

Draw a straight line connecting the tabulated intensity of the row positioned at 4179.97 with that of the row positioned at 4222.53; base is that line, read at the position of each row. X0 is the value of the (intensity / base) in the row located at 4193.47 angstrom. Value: 1.07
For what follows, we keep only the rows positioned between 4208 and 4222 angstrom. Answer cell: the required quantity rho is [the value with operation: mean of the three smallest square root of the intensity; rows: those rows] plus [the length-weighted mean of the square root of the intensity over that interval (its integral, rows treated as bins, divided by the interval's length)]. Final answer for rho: 11.1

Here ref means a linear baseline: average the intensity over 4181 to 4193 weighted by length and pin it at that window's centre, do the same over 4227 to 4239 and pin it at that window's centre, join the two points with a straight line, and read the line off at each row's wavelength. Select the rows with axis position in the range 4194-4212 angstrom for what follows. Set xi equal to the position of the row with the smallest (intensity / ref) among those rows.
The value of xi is 4199.26 angstrom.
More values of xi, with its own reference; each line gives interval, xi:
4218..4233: 4226.43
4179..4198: 4187.68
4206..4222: 4216.70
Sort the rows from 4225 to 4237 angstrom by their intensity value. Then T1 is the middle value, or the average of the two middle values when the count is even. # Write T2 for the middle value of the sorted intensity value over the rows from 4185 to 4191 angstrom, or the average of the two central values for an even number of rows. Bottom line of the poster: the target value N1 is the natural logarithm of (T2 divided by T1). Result 0.19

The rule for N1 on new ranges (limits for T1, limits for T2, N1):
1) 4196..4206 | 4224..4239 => -0.04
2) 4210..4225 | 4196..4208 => -0.17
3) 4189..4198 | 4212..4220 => 0.05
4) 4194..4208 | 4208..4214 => 0.22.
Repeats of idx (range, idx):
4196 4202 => 1.4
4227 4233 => 3.8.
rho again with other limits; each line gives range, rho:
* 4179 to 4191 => 10.5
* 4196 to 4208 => 9.9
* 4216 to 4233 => 7.9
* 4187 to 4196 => 10.4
